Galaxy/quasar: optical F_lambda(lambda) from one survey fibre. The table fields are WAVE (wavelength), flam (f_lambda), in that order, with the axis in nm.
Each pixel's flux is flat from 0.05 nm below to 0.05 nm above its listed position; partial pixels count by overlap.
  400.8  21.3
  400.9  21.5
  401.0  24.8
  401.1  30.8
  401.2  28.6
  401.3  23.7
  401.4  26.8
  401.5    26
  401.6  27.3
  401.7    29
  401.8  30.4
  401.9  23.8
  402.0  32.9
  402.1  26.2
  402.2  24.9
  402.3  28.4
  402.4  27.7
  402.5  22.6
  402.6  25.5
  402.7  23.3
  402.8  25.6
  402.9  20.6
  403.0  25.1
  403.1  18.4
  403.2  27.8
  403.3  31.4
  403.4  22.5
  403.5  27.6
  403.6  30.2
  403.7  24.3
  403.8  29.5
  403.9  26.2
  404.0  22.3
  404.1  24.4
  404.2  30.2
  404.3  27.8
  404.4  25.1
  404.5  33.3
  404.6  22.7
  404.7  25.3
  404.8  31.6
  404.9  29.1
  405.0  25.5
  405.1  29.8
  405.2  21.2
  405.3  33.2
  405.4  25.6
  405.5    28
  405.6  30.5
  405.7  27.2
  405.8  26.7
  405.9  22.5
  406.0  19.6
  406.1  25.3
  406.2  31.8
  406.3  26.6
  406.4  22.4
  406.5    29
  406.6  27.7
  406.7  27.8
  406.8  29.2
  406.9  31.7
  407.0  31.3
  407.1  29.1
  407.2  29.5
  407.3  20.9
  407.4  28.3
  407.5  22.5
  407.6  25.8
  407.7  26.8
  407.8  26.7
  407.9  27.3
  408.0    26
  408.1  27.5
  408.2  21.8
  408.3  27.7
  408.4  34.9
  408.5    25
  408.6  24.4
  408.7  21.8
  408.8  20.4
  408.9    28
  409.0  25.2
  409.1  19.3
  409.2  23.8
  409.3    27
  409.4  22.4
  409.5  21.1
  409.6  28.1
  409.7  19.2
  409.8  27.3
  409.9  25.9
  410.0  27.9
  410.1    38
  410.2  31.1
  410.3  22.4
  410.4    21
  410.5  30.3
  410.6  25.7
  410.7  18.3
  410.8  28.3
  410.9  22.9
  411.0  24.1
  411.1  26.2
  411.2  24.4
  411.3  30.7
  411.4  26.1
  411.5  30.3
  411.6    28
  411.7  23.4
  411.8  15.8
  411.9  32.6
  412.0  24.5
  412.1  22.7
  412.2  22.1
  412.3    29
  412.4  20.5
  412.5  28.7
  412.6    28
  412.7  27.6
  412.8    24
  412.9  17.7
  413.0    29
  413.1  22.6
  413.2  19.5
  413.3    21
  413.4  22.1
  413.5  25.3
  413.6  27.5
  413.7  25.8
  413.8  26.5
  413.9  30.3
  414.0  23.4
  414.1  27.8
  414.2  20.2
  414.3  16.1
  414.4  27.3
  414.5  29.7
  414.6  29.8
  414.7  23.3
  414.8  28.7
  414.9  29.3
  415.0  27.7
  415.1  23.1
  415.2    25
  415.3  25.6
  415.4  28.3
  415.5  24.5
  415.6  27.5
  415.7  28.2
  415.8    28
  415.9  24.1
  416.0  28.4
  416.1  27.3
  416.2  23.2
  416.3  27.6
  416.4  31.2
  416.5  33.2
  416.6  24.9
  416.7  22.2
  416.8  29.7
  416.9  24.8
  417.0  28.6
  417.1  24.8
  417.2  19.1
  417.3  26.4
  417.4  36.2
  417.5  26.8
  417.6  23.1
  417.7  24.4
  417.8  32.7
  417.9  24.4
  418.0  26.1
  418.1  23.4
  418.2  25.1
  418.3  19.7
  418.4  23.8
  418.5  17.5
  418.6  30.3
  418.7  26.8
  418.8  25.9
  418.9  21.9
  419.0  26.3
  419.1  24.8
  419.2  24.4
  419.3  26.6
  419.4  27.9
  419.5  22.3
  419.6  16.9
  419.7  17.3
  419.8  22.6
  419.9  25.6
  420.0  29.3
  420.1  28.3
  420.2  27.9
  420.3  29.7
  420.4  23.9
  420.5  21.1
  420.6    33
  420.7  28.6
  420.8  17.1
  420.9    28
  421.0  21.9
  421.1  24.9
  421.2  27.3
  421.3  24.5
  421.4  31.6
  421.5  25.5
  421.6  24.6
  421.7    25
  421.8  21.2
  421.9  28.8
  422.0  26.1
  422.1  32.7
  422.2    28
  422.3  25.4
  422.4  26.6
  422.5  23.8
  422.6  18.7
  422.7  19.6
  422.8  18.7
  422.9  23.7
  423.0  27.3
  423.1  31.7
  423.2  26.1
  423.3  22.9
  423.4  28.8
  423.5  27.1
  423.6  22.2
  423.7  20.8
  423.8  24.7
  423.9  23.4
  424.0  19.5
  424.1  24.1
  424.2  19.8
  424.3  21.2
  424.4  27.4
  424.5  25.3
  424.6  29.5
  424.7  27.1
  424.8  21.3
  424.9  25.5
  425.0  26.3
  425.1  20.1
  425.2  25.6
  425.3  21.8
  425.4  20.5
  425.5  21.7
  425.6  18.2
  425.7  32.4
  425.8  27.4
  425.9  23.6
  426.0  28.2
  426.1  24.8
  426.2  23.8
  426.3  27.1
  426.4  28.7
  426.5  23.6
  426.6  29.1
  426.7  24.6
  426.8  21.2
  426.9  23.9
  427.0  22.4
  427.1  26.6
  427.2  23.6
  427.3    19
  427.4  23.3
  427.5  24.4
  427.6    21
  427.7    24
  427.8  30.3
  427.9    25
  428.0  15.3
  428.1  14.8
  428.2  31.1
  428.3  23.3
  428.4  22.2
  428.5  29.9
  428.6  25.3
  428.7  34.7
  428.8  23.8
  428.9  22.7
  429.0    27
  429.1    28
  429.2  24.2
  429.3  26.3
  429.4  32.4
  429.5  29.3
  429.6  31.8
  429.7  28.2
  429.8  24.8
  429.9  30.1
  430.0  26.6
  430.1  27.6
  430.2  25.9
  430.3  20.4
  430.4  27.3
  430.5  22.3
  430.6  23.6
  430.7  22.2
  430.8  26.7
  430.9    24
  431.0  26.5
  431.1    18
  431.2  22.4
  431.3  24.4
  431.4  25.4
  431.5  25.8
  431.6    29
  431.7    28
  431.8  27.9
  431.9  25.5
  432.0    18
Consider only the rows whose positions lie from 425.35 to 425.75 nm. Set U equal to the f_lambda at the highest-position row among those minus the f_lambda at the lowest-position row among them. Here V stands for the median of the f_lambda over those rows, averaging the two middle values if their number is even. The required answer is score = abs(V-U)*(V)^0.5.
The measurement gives 42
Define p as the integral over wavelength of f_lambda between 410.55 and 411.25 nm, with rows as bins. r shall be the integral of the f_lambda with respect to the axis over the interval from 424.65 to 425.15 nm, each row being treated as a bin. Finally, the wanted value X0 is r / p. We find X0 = 0.7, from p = 17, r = 12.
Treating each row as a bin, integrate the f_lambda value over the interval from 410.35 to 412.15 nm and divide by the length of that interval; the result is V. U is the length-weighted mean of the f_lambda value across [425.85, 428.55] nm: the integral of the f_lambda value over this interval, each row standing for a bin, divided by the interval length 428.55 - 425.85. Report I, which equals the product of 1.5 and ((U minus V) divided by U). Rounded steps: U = 24.3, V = 25.3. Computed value -0.06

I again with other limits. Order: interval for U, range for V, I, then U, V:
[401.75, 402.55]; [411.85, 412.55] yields 0.08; 27.1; 25.7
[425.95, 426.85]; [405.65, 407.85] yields -0.06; 25.7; 26.7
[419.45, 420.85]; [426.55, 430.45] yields -0.05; 24.5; 25.4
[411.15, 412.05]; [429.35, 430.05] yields -0.16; 26.2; 29.0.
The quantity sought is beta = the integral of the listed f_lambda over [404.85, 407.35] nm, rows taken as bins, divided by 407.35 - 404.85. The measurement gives 27.2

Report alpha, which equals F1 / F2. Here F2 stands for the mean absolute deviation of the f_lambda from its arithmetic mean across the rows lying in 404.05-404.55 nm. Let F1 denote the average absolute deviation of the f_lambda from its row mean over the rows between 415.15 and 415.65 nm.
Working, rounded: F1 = 1.4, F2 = 2.9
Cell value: 0.5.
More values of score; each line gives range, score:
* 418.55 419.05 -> 155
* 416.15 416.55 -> 105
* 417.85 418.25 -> 120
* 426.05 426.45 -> 112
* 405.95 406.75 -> 99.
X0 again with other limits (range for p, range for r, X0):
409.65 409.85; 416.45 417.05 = 3.5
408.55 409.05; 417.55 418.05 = 1.1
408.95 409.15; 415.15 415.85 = 4.2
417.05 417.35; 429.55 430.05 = 2.0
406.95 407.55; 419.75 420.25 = 0.8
